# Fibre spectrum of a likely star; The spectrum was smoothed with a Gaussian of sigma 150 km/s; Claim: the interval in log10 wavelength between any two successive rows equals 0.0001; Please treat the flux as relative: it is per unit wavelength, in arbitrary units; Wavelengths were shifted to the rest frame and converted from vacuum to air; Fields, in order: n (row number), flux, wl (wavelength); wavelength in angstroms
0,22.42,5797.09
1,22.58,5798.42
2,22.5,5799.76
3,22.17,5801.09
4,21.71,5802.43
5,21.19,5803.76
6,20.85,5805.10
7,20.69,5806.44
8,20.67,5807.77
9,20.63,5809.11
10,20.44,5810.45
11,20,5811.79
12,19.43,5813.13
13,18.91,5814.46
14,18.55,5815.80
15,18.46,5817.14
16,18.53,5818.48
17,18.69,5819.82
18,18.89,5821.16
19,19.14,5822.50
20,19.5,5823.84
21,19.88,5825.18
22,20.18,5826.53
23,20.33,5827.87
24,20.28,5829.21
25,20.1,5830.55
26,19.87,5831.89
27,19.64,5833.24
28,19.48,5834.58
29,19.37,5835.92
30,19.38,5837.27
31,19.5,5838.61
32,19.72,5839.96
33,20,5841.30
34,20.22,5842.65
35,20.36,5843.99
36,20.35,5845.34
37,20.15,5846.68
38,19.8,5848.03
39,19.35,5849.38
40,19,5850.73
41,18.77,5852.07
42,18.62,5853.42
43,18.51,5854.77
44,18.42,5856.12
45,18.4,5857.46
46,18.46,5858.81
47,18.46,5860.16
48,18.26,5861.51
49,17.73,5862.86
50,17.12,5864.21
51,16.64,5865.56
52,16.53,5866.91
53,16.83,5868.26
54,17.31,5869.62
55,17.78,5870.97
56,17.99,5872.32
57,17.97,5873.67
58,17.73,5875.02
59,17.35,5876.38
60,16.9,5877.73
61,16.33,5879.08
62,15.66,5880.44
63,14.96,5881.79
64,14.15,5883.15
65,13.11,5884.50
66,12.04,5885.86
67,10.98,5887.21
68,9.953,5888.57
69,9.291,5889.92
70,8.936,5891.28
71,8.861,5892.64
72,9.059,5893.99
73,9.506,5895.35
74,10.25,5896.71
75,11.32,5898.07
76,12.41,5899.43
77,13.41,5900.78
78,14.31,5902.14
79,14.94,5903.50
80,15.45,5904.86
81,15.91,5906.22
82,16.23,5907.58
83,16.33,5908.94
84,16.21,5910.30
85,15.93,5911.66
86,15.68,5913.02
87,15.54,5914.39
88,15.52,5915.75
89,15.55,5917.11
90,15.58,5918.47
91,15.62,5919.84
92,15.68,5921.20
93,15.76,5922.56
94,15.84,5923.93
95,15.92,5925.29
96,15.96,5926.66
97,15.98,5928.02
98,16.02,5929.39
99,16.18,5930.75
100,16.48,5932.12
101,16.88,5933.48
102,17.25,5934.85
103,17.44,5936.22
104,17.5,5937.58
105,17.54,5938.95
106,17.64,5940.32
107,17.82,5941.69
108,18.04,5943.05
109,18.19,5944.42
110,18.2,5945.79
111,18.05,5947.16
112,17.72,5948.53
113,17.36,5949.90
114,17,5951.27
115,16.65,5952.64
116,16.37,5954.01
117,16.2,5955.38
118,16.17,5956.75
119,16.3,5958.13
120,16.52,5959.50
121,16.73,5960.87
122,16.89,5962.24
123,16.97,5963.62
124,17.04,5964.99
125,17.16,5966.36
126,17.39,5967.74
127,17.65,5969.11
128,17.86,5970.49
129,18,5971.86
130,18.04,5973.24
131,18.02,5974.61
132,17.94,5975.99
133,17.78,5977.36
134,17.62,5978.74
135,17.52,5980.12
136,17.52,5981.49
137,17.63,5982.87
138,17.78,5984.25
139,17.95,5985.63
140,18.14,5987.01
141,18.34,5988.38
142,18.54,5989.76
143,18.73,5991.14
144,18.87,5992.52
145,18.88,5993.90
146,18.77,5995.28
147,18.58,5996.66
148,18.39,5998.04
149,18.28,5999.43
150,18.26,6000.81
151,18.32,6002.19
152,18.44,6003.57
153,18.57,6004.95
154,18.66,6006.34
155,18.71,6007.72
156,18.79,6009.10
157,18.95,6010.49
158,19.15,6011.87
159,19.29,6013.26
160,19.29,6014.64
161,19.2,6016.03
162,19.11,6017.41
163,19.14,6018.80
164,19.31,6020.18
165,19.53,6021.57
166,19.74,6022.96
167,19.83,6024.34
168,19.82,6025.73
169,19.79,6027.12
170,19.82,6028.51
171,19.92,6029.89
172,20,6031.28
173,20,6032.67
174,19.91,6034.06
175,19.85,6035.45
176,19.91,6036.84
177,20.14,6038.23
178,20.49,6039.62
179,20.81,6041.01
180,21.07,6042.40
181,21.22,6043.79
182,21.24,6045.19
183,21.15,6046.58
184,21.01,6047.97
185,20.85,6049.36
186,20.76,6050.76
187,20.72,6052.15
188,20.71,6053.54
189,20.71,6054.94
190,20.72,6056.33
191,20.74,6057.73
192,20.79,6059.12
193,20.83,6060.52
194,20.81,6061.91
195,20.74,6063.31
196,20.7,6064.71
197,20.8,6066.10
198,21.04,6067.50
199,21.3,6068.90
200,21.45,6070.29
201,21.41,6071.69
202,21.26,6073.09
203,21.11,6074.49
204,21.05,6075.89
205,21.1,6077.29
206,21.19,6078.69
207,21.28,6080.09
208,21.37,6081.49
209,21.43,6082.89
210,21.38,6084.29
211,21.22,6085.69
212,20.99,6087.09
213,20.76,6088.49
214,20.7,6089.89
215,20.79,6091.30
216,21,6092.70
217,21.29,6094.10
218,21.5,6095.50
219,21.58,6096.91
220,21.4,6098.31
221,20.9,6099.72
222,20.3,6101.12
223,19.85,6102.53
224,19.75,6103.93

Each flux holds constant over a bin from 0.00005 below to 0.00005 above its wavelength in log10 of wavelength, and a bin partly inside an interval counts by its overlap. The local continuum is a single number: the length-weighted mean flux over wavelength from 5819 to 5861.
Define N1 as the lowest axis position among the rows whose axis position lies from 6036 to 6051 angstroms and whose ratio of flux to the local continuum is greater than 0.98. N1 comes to 6036.84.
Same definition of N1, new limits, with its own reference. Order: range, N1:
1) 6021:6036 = 6021.57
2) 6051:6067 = 6052.15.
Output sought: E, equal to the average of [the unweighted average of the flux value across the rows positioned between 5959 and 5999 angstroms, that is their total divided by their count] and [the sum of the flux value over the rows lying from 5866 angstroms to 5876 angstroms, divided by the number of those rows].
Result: 17.6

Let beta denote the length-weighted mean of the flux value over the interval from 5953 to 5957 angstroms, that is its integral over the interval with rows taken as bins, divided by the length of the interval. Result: 16.3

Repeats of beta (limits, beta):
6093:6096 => 21.4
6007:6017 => 19.1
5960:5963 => 16.8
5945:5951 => 17.8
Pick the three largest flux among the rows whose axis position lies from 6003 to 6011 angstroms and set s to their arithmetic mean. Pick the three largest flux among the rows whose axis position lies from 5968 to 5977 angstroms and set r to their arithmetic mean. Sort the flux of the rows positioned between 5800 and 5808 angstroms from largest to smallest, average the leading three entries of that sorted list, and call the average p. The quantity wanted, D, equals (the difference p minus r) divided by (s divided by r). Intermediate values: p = 22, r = 18.0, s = 18.8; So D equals 3.5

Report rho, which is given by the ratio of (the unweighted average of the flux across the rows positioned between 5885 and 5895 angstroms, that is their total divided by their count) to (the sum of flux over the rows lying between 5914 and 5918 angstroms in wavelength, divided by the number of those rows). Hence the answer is 0.64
